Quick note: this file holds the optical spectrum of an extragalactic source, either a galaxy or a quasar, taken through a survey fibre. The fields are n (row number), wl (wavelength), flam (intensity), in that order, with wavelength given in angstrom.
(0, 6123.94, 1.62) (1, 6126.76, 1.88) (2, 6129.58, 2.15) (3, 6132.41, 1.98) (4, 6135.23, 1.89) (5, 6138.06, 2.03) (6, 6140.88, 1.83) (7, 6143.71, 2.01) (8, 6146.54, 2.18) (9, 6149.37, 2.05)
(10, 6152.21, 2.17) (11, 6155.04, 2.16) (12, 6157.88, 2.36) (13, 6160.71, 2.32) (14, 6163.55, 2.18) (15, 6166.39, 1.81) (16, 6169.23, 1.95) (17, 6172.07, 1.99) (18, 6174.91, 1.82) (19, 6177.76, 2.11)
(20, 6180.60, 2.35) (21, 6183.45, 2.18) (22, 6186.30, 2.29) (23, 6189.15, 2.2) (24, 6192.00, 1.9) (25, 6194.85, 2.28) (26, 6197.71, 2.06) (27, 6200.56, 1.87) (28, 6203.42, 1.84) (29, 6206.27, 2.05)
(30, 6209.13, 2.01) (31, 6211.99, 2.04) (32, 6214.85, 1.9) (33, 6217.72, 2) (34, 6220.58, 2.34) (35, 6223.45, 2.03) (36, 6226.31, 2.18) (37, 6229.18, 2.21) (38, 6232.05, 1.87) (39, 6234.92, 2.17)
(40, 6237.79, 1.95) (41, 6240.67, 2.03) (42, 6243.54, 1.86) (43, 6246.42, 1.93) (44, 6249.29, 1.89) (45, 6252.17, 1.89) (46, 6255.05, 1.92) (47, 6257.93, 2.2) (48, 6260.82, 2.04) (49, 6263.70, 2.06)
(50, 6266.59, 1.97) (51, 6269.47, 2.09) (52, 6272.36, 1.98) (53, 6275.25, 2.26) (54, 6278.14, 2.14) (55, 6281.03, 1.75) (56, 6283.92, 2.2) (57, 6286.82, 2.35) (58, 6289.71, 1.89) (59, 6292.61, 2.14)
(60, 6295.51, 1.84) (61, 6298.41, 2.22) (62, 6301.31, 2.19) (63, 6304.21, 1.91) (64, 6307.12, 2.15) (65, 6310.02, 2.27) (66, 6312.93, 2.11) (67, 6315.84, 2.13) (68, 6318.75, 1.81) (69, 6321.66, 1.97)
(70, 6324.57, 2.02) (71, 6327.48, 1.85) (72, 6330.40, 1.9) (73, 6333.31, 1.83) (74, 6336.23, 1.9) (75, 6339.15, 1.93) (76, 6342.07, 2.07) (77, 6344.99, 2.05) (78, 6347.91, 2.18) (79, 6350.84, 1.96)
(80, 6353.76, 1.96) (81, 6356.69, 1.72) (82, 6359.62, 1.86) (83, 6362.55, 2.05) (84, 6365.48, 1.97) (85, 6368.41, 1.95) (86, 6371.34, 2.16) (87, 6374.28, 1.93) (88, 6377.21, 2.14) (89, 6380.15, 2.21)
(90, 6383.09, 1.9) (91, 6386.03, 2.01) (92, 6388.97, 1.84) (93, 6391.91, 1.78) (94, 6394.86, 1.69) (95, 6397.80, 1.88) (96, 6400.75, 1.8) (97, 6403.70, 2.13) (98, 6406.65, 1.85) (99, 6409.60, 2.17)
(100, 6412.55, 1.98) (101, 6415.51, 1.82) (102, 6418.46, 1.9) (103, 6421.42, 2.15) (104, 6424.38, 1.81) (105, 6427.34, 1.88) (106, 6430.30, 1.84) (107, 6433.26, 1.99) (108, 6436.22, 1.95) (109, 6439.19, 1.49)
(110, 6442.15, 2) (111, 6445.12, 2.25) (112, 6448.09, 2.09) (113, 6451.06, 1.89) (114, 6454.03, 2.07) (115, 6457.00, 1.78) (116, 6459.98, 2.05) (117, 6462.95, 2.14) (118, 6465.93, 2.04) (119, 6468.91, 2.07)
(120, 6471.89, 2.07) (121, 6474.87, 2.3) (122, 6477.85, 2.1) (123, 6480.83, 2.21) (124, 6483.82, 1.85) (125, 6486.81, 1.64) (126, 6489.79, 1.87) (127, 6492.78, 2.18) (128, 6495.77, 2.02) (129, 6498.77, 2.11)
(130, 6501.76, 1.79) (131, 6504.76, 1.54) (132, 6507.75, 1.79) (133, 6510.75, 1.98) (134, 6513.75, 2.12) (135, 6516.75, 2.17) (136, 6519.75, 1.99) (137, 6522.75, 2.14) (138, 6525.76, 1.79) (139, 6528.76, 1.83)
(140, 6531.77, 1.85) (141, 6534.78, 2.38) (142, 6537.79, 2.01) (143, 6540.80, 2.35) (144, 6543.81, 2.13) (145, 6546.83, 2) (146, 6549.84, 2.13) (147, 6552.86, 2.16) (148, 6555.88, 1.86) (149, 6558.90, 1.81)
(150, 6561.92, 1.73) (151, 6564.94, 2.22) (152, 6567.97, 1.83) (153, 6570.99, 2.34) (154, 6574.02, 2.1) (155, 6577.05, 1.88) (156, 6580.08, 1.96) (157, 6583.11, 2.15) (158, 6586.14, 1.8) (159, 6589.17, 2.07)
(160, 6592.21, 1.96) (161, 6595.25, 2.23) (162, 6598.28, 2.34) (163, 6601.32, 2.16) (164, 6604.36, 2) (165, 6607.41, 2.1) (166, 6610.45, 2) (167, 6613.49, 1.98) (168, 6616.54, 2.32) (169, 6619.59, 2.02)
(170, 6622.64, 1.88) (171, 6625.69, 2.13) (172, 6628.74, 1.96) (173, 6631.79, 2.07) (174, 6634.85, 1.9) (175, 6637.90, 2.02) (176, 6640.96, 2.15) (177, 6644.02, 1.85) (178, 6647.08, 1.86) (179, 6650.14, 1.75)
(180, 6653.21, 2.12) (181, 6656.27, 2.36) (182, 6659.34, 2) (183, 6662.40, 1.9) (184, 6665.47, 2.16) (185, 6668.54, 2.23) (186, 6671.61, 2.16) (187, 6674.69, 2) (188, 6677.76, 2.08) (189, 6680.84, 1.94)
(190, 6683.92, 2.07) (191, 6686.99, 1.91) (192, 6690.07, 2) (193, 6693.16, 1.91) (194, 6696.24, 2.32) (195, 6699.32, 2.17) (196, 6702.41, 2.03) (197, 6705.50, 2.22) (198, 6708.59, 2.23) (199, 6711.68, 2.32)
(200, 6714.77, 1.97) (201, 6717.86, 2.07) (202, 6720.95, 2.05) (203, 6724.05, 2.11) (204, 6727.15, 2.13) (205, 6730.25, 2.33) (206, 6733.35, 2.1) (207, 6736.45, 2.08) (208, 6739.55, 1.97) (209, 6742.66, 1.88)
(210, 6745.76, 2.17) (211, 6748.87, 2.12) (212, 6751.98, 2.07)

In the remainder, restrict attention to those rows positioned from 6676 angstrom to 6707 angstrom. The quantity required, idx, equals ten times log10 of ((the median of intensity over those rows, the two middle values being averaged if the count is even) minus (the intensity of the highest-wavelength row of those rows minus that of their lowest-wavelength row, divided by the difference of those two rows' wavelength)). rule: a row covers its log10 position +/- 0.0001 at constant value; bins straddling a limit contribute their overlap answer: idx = 3.11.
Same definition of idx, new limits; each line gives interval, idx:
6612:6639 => 3.05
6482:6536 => 2.82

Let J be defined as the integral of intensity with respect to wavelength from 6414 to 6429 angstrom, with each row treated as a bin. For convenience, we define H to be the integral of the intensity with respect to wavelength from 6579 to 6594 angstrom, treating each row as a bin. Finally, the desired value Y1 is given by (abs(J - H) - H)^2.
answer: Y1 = 821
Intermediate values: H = 29.9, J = 28.7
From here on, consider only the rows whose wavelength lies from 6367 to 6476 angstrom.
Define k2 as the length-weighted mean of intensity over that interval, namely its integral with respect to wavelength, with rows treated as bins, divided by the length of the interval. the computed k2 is 1.97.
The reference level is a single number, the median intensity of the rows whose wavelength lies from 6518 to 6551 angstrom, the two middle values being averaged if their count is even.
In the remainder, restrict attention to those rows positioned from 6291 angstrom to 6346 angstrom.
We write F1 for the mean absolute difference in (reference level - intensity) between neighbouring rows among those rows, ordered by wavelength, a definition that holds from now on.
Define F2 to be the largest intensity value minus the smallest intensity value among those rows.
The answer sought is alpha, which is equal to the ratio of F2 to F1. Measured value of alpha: 3.2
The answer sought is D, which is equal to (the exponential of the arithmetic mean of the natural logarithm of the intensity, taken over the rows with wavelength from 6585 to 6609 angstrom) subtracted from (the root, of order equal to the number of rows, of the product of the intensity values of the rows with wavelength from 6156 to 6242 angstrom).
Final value -0.007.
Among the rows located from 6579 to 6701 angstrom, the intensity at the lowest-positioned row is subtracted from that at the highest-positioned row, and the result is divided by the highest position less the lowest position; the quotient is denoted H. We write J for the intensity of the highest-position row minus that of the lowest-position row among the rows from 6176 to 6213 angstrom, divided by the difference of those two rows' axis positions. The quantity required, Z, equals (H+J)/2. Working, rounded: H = 0.002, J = -0.002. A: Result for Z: -0.0001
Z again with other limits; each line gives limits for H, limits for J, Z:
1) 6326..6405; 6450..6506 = -0.0014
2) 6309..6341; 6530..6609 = -0.0042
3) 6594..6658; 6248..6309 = 0.0033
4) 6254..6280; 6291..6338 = 0.0020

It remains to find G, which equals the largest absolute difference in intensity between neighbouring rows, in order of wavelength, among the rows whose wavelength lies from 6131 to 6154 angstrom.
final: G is 0.20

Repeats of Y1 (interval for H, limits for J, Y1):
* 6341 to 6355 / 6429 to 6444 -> 782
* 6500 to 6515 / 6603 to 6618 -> 583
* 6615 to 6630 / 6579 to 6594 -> 894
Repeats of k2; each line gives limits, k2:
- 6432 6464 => 1.97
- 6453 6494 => 2.03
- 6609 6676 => 2.04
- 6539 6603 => 2.06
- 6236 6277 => 2.01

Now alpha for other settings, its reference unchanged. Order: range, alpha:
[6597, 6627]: 2.6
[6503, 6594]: 3.8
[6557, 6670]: 3.1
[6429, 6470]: 3.6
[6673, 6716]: 2.6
